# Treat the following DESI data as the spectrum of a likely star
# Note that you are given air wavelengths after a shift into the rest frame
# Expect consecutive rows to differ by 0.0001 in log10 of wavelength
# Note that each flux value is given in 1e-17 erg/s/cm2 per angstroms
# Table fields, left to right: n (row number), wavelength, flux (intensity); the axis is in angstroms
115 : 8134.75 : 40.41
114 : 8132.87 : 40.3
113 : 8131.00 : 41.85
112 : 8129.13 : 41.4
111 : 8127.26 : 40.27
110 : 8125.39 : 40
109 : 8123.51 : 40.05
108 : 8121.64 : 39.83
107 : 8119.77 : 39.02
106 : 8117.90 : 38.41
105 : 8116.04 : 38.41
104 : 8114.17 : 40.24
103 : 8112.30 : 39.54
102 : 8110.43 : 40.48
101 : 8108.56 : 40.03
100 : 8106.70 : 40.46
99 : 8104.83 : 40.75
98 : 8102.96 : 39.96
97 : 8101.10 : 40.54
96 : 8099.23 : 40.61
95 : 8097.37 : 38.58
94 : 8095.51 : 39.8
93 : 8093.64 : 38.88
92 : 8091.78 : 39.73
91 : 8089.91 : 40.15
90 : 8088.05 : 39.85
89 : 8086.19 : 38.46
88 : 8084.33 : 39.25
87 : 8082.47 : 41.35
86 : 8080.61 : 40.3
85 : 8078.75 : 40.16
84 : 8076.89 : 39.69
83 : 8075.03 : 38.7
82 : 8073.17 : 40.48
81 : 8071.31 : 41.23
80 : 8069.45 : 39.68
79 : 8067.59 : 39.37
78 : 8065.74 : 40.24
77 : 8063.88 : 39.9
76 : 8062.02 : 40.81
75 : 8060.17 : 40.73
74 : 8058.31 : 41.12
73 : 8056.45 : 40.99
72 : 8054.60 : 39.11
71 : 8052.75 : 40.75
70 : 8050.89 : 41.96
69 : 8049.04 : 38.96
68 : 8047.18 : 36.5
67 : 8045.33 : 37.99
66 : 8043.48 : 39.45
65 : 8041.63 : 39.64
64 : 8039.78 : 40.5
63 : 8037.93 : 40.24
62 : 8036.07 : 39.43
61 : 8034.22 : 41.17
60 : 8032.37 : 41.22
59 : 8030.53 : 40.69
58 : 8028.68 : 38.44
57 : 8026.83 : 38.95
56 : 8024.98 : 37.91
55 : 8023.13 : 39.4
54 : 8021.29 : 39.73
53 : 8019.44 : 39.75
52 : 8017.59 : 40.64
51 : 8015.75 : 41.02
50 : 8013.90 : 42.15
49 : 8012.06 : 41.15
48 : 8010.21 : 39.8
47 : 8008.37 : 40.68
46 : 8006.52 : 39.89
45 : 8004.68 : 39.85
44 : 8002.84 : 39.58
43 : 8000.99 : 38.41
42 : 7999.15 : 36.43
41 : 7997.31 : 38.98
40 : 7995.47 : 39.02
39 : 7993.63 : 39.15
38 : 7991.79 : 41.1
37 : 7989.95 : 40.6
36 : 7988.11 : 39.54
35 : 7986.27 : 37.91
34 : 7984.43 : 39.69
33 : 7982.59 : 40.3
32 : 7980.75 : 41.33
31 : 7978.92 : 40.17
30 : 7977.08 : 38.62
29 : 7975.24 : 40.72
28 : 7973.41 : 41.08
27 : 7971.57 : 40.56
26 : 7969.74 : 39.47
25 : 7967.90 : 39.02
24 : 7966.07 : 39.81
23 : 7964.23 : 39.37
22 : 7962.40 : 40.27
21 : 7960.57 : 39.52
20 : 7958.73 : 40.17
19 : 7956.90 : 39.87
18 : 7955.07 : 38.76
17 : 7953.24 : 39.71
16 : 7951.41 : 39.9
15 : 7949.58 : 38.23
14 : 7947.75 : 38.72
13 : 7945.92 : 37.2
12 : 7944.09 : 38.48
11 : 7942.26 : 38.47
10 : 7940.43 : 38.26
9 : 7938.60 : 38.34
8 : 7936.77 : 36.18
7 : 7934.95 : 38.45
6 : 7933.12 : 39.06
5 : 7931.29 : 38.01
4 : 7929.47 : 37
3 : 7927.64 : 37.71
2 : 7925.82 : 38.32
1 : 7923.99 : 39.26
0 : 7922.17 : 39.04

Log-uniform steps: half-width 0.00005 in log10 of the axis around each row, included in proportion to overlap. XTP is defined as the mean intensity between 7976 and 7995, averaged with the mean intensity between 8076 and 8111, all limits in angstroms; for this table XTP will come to 39.9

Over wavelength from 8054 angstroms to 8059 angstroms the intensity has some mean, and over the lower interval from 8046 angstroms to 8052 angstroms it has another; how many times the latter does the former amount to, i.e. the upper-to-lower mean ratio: 1.03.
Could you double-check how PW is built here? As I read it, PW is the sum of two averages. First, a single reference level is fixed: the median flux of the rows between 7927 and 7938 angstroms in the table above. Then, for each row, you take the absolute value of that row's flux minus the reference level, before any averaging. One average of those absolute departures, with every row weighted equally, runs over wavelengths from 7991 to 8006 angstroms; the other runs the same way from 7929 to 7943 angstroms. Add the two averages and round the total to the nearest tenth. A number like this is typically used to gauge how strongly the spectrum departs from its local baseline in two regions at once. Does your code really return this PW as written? 2.3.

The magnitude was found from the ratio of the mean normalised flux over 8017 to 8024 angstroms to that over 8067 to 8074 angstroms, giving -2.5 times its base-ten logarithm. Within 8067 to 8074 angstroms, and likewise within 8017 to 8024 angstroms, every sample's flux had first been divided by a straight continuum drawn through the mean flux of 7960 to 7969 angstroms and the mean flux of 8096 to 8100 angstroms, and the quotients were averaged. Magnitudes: 0.01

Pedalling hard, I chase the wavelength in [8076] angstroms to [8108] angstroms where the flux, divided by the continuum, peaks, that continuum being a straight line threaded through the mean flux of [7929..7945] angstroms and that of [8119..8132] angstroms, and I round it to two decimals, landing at 8082.47 angstroms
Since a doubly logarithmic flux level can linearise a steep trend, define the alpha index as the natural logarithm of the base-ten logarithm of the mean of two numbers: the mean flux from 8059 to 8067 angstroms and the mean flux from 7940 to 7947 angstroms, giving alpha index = 0.466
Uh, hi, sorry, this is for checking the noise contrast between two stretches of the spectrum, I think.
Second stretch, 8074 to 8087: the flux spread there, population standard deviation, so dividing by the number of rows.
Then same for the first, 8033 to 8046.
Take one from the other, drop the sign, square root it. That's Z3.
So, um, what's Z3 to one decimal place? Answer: 0.1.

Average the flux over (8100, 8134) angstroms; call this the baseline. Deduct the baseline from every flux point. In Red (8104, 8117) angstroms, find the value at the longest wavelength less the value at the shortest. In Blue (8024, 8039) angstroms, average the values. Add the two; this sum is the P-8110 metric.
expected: -2.7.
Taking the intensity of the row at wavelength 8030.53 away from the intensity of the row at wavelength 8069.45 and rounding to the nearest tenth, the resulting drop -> -1.0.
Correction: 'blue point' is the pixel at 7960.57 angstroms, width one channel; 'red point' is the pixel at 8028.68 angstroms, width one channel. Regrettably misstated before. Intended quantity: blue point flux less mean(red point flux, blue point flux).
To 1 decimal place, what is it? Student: 0.5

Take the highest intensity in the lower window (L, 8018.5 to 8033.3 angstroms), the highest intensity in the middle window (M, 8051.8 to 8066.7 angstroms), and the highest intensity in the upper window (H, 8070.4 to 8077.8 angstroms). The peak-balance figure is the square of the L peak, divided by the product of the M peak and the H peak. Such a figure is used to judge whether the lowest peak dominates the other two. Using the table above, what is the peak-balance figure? 1.00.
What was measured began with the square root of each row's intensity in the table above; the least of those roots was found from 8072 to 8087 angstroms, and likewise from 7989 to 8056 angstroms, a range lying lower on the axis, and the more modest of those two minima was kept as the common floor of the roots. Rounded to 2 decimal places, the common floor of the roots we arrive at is 6.04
